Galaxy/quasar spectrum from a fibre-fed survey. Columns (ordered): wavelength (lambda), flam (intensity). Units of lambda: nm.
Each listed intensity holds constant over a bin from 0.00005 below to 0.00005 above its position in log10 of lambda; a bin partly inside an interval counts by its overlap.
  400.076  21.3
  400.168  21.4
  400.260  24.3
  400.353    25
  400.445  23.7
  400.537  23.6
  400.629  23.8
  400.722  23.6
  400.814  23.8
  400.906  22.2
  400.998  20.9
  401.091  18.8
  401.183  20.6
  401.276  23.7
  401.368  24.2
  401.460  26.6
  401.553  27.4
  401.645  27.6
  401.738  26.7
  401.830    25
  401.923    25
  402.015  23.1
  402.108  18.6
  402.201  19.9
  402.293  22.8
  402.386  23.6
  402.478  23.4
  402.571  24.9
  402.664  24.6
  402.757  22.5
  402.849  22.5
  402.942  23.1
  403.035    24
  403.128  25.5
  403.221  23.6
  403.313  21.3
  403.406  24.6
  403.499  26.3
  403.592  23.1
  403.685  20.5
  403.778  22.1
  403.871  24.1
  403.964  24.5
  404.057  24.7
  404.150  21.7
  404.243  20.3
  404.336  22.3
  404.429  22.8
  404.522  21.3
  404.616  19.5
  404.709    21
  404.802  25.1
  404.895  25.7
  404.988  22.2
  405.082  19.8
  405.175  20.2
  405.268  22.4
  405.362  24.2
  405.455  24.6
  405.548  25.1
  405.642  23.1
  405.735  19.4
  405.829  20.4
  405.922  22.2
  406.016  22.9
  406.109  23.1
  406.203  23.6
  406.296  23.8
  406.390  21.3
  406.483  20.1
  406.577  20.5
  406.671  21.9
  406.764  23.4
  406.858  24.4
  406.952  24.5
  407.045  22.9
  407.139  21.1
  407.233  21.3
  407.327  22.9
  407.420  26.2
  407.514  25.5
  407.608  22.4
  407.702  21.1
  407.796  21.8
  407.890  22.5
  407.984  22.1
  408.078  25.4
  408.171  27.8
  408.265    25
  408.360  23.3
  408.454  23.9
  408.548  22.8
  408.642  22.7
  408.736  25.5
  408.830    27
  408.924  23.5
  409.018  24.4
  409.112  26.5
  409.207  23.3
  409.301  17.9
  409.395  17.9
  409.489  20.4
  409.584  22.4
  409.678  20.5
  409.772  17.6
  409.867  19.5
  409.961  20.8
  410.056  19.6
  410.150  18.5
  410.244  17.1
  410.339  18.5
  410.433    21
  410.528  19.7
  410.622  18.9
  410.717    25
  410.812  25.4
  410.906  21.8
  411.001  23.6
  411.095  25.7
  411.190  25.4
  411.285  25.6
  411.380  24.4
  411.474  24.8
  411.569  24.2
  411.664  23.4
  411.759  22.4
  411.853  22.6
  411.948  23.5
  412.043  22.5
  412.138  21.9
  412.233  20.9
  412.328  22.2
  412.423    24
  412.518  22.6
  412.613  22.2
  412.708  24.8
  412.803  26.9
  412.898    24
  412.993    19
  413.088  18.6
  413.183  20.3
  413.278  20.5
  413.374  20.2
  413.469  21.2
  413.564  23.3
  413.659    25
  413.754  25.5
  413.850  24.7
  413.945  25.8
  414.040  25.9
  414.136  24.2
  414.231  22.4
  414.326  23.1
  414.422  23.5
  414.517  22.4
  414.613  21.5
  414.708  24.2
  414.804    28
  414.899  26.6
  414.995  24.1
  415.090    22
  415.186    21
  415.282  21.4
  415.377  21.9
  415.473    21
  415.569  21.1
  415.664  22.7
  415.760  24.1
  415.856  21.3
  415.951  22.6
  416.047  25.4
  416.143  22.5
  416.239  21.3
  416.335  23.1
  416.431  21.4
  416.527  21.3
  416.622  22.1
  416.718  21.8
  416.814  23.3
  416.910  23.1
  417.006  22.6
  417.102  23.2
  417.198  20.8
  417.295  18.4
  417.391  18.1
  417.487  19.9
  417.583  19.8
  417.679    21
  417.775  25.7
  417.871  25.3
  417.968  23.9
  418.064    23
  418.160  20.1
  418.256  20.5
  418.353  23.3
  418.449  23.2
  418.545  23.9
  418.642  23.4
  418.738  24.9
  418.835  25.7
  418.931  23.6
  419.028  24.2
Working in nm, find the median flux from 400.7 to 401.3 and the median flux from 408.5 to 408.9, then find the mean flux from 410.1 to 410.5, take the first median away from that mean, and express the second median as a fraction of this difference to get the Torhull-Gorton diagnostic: -7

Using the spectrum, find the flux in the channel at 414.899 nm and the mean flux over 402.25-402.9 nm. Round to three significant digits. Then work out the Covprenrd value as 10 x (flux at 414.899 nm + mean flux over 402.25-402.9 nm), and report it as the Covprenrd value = 501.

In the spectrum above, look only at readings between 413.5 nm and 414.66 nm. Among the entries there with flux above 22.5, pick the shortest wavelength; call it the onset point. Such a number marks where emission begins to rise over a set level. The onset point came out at 413.564 nm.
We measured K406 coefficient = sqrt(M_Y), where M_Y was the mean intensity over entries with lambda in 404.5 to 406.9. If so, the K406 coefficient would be 4.728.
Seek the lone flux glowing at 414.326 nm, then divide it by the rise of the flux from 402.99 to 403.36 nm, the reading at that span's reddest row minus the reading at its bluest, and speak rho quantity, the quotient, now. -9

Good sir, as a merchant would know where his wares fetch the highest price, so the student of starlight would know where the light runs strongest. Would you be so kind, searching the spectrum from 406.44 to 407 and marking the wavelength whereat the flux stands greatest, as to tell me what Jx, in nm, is 406.952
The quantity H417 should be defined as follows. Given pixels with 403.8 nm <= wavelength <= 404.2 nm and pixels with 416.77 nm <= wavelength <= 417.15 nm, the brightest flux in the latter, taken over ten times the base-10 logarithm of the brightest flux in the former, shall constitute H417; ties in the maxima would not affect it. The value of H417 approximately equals 1.67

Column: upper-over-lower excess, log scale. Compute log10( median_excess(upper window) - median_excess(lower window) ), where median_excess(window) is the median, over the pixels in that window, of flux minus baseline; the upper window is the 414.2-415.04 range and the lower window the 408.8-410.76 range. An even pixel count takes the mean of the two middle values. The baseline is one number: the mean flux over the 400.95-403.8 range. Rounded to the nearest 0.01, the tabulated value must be 0.49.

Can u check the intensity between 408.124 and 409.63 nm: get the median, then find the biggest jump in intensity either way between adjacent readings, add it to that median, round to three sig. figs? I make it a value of 28.8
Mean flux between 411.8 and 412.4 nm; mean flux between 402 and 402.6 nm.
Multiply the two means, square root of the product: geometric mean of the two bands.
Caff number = 22.3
